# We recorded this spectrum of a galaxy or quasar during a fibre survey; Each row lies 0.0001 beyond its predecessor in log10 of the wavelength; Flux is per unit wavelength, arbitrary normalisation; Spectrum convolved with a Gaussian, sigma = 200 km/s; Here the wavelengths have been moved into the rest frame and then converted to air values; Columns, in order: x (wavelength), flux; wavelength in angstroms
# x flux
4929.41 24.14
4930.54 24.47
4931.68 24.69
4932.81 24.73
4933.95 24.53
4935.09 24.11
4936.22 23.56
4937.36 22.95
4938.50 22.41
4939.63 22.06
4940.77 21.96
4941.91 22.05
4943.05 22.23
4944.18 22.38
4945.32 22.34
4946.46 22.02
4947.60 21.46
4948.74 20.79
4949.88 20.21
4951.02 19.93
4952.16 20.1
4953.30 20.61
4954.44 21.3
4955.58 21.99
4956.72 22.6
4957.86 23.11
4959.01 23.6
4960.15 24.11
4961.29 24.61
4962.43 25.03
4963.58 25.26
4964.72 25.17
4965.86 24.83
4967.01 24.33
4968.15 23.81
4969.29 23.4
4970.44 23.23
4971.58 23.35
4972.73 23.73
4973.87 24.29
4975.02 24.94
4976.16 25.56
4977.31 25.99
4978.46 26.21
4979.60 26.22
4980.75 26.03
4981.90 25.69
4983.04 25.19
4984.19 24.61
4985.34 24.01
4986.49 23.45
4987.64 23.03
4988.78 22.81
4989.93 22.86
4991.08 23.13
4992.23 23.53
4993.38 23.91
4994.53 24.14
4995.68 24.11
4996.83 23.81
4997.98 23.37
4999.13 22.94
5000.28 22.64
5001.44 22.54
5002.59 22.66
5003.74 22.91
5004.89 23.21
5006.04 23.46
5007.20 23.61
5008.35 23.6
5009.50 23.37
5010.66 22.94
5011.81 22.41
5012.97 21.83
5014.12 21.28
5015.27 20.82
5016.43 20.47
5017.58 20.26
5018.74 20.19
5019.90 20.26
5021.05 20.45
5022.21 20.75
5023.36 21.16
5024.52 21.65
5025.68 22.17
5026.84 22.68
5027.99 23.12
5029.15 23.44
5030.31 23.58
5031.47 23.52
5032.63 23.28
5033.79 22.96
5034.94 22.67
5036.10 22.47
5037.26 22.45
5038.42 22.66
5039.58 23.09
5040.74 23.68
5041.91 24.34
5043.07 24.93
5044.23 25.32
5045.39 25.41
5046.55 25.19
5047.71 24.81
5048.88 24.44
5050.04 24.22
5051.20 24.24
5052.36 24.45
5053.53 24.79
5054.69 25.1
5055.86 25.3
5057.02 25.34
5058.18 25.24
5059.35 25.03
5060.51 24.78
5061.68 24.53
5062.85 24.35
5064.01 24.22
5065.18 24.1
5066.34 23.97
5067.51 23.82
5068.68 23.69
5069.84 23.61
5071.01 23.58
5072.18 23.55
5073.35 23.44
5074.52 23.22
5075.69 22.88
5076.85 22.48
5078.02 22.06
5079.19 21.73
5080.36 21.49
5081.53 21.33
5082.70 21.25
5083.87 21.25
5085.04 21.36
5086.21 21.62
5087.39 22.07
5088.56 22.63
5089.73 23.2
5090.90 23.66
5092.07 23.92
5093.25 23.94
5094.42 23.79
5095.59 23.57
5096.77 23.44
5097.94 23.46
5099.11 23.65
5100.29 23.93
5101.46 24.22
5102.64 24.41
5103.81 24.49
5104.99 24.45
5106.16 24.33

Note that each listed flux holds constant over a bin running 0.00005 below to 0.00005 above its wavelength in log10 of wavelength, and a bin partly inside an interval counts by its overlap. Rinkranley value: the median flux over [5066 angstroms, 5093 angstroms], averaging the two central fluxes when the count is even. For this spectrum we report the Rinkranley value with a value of 22.9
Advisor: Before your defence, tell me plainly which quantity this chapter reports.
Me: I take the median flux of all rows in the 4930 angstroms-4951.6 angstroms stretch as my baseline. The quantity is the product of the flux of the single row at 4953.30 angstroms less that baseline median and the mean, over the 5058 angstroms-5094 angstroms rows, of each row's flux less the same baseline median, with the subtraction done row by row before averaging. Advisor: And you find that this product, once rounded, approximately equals -1.4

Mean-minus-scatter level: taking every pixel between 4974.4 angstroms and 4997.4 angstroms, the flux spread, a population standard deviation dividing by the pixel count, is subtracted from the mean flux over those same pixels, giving 23.3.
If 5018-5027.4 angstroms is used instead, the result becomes 20.3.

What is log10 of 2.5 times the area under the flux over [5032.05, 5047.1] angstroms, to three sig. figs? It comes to 2.95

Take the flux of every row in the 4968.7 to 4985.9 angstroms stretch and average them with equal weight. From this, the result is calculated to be 24.8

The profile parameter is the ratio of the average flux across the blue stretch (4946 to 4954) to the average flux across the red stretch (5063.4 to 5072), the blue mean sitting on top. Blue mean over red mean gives 0.87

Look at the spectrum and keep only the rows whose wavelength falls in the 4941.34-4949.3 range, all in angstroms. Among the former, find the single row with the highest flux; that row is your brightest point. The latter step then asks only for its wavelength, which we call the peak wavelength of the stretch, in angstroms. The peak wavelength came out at 4944.18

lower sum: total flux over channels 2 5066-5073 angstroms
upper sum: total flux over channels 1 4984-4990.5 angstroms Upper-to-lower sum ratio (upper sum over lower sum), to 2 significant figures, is 0.99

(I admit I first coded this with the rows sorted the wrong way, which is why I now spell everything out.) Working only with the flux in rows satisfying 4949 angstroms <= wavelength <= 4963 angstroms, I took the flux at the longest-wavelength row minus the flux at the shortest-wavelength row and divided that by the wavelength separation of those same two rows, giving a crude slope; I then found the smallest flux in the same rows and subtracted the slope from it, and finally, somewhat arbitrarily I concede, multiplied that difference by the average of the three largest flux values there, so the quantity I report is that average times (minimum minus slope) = 481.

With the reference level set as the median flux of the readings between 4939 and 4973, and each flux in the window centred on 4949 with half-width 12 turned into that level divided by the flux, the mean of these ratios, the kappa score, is 1.03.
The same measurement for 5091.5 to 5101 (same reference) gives 0.95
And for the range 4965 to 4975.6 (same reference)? 0.94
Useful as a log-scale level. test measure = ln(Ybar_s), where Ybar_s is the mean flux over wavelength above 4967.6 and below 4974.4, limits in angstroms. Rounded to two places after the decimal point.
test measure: 3.16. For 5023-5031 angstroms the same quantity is 3.12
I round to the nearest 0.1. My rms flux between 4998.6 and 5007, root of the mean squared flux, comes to 22.9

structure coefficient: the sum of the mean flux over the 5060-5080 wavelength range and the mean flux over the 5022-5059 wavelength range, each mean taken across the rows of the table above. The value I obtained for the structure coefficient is 47.2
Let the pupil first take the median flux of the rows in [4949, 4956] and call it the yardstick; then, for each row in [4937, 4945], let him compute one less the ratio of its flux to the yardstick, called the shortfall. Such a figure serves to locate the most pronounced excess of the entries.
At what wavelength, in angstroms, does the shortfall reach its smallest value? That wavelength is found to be 4937.36 angstroms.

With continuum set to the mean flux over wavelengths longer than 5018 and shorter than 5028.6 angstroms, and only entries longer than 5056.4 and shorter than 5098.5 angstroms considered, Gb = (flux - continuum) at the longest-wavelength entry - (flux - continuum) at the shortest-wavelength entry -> -1.88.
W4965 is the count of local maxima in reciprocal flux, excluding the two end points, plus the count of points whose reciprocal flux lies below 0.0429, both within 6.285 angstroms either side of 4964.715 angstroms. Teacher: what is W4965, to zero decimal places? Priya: 10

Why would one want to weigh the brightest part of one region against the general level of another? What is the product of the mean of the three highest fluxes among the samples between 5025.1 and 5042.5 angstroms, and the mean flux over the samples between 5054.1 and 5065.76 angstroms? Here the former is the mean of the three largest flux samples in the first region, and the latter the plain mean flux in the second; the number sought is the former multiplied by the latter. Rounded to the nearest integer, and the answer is 592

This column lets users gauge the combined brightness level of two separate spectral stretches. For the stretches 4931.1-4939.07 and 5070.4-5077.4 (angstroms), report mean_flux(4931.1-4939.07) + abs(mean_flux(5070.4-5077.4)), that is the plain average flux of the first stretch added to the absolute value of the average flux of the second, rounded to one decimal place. 47.0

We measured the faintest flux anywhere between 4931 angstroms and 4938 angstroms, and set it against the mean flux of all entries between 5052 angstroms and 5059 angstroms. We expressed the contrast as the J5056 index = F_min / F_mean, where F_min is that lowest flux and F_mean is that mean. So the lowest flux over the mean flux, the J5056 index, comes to 0.92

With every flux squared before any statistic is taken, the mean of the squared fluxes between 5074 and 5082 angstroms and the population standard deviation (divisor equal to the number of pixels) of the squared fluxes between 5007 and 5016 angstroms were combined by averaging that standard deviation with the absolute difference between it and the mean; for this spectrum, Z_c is 246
